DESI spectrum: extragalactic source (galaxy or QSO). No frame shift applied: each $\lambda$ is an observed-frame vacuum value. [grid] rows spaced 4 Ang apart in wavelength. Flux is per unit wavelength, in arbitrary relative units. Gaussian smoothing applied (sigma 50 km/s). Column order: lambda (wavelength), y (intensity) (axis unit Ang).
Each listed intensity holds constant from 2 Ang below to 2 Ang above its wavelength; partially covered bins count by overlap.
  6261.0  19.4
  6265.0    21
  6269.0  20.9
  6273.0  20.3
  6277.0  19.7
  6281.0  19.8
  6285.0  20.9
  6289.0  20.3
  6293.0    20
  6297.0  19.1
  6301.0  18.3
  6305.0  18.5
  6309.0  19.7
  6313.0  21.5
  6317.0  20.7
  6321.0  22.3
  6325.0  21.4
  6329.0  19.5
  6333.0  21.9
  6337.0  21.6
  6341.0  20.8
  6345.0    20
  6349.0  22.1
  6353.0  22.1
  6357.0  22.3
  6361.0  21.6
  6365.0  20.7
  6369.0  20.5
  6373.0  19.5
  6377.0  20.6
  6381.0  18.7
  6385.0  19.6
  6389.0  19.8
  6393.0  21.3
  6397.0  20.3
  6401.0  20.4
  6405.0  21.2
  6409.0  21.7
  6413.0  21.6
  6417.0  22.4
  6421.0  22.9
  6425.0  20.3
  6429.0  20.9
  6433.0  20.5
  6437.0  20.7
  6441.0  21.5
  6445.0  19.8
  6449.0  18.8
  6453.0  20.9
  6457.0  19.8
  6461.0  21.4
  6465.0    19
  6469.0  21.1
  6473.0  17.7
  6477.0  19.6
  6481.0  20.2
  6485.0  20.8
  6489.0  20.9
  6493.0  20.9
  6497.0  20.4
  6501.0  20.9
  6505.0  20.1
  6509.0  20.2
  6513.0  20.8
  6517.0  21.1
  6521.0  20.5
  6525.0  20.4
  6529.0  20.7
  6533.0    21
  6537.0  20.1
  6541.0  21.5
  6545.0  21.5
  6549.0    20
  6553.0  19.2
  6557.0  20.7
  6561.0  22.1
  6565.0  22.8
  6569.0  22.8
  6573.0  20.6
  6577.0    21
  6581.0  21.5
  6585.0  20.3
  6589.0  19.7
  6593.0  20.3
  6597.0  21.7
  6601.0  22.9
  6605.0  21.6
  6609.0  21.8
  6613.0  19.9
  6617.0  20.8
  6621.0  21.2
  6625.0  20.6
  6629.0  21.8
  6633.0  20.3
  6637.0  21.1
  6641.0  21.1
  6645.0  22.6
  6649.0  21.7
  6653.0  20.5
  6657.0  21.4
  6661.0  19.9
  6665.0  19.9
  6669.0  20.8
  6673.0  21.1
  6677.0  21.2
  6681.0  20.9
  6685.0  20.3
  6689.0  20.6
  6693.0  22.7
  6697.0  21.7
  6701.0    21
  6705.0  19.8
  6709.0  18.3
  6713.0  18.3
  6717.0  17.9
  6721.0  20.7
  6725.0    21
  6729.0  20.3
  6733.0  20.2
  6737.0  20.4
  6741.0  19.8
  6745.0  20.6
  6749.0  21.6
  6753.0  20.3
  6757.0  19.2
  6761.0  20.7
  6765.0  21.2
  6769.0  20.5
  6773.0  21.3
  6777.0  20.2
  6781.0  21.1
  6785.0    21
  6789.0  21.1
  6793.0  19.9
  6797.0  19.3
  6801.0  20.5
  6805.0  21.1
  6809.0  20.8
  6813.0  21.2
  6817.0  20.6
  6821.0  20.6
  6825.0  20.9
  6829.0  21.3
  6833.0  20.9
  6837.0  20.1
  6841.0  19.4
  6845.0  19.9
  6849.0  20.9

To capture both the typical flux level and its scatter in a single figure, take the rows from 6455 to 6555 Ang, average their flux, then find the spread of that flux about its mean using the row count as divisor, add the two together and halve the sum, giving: 10.6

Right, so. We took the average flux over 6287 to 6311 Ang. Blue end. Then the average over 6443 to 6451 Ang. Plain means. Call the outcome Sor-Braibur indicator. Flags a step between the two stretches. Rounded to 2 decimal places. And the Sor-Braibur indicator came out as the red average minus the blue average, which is -0.02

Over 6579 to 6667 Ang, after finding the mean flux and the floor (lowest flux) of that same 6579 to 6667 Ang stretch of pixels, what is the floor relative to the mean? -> 0.937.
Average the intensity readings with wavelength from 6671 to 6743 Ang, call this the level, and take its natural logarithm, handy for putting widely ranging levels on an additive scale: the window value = 3.01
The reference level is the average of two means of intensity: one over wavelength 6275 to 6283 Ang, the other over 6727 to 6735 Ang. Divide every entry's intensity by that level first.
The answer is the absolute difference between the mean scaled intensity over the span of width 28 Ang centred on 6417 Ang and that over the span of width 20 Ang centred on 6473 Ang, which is 0.10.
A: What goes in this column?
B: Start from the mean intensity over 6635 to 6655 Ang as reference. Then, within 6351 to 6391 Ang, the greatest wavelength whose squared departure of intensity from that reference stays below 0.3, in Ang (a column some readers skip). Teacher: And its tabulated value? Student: 6361.0 Ang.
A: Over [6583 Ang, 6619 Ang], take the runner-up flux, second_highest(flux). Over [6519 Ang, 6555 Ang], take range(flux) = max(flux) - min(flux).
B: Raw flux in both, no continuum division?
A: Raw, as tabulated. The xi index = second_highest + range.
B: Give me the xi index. 24.1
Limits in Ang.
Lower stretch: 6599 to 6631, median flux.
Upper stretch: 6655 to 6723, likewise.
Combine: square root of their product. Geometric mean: 21.0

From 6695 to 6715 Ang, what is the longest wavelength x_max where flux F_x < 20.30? 6713.0 Ang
